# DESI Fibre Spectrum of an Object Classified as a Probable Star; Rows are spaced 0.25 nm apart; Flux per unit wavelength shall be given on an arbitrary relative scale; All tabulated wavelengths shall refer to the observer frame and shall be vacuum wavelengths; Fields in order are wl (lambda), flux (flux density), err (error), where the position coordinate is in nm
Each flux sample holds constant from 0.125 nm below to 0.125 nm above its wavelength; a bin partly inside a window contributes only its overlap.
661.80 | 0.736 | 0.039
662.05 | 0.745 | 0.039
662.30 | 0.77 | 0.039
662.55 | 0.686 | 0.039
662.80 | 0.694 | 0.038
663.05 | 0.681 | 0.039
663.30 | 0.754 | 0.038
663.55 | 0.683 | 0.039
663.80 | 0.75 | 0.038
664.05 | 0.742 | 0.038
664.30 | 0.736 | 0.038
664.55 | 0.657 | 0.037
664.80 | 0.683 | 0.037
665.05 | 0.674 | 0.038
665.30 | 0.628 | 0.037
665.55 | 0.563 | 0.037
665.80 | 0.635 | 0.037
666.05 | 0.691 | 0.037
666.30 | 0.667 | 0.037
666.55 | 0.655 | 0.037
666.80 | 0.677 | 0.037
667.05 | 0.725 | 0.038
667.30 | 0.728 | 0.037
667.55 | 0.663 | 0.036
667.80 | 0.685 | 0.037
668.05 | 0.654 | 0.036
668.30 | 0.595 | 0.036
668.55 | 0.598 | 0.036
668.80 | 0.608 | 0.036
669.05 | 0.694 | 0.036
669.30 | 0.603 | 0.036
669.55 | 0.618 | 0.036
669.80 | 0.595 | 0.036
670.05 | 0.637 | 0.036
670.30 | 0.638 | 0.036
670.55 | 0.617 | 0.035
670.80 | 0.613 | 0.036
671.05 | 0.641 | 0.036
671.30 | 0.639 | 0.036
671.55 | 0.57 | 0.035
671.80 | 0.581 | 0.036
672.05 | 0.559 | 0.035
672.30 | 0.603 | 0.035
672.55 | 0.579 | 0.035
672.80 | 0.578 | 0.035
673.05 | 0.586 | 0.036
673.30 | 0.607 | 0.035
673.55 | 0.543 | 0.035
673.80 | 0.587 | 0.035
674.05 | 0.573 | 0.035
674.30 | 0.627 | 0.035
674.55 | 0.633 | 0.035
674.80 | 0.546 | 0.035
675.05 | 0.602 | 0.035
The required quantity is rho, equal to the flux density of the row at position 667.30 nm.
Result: 0.728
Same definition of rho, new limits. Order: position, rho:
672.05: 0.559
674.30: 0.627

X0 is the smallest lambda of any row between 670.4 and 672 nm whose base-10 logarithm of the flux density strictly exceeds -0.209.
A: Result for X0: 671.05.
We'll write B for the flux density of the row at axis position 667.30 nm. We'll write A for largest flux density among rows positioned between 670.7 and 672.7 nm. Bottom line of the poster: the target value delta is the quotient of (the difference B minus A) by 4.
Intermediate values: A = 0.641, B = 0.728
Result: 0.022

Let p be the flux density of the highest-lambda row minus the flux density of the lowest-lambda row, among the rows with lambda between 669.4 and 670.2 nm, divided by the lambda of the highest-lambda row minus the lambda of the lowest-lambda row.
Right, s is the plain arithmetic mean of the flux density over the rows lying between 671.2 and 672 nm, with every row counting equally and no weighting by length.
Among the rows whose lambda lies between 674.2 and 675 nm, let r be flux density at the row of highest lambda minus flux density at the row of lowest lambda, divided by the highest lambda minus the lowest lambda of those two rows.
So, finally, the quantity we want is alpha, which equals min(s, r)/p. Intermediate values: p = 0.04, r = -0.16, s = 0.60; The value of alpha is -4.3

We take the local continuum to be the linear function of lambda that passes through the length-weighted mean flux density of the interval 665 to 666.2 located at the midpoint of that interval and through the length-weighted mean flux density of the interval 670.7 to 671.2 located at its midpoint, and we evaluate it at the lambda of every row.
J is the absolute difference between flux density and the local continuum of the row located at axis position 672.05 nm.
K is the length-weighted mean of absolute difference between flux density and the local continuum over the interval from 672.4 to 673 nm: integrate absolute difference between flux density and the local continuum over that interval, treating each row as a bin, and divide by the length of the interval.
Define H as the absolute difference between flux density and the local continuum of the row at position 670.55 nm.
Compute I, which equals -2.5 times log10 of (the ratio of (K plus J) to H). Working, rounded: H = 0.012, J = 0.07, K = 0.045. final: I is -2.4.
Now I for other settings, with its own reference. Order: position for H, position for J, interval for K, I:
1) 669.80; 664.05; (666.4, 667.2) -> -1.6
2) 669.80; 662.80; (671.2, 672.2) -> -1.1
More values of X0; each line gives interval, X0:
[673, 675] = 674.30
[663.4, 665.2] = 663.55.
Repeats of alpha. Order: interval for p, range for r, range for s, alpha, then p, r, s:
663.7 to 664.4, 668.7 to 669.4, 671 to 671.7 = 0.4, -0.03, -0.01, 0.62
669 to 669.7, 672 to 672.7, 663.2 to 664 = -0.3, -0.15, 0.04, 0.73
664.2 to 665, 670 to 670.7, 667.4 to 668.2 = 0.4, -0.11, -0.04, 0.67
